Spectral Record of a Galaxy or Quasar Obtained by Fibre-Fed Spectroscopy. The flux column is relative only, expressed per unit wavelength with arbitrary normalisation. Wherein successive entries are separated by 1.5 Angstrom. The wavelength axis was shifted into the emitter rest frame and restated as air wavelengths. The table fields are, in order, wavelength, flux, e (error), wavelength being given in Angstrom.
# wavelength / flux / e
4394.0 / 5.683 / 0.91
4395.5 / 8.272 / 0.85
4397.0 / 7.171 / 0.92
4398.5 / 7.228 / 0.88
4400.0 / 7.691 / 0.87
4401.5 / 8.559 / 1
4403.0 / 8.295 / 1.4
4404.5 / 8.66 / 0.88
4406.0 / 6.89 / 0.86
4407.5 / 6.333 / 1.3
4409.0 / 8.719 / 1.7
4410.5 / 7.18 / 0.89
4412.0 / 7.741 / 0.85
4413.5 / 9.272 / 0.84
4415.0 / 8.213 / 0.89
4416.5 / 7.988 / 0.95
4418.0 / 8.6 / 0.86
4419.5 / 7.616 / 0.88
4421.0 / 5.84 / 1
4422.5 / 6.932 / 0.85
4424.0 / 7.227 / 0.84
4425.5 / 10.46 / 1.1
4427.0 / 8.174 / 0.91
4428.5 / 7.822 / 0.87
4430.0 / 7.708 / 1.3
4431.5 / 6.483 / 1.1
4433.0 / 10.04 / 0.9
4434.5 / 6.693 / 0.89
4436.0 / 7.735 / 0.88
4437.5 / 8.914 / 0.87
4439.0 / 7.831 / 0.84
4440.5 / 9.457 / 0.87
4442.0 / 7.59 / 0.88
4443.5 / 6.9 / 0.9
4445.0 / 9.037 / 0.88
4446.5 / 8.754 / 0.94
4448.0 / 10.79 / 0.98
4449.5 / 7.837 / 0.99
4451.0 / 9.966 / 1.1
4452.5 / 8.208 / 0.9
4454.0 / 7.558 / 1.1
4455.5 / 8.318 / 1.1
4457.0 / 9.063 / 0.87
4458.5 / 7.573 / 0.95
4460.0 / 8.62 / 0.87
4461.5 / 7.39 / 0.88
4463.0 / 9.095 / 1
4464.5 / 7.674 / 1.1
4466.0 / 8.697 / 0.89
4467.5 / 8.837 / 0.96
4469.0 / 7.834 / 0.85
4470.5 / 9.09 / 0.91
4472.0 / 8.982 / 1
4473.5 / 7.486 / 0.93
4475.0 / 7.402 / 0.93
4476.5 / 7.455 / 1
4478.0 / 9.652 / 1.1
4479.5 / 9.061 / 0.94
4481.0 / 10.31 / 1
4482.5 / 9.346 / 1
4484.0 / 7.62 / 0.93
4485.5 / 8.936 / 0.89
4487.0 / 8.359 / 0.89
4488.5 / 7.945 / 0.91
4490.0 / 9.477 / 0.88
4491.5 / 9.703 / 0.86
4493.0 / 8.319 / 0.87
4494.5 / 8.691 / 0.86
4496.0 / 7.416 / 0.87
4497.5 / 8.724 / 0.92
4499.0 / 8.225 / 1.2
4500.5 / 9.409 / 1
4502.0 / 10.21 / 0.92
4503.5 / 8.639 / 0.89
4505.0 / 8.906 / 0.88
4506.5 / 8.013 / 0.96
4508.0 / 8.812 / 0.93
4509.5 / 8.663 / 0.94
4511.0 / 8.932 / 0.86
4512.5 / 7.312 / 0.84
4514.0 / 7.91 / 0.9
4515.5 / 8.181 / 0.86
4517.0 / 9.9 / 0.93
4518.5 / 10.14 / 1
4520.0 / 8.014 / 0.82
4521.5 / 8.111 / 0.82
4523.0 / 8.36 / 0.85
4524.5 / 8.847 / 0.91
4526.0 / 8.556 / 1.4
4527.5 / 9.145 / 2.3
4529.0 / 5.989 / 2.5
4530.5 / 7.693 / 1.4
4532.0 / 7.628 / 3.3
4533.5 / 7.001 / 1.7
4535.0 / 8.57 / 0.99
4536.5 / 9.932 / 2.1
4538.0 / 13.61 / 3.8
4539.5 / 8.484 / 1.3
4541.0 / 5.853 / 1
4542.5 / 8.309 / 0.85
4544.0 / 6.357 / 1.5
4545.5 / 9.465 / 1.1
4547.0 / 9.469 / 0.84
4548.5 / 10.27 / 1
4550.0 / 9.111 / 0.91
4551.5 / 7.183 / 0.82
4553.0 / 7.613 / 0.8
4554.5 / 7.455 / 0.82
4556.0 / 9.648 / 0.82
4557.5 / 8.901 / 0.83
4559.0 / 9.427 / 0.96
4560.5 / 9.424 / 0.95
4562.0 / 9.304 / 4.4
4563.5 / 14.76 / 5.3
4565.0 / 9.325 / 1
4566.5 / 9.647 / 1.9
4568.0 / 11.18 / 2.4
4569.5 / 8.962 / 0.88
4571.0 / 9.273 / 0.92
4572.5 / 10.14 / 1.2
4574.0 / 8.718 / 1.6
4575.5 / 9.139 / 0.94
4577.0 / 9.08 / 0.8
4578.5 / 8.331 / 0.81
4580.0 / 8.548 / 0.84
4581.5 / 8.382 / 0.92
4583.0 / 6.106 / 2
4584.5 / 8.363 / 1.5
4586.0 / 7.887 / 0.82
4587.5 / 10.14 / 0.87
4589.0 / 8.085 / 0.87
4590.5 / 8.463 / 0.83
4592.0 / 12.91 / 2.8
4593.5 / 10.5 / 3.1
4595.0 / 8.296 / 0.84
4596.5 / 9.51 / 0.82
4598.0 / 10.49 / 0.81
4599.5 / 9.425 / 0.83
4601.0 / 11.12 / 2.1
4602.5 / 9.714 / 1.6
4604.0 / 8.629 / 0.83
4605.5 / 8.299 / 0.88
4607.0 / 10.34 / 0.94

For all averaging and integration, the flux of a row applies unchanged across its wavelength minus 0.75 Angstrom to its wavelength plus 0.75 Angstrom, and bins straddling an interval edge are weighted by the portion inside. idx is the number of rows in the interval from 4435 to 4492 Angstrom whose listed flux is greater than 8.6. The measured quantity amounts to 20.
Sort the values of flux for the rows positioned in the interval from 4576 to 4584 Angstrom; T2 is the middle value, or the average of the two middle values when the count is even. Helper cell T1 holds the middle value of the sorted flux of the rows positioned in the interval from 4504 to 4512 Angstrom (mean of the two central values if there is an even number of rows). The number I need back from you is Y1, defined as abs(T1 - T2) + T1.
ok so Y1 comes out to 9.2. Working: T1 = 8.8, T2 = 8.4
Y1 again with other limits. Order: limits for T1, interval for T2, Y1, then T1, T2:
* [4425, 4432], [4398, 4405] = 8.3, 7.8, 8.3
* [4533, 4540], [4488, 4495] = 8.7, 8.6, 8.7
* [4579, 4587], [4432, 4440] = 8.9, 8.4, 7.8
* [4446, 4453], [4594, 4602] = 9.5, 8.8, 9.5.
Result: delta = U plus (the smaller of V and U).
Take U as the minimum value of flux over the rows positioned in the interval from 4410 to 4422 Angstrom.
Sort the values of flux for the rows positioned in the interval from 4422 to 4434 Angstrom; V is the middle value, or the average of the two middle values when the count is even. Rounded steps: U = 5.84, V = 7.8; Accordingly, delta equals 11.7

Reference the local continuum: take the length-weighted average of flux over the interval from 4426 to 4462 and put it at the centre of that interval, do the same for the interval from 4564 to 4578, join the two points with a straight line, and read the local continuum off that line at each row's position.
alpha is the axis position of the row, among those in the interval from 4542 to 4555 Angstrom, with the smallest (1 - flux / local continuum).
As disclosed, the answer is 4548.5 Angstrom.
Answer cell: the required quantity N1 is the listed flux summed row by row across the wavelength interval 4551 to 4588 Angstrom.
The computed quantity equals 227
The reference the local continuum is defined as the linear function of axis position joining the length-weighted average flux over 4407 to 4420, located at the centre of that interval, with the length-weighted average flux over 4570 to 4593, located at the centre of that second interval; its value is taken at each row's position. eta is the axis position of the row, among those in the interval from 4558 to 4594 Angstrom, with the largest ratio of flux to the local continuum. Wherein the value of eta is 4563.5 Angstrom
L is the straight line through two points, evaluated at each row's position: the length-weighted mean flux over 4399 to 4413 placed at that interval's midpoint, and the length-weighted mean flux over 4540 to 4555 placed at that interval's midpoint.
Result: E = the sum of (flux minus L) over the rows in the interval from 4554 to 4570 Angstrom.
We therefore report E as 18.3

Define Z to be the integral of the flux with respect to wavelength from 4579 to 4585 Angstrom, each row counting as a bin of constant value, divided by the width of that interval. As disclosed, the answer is 7.8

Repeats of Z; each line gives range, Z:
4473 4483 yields 8.7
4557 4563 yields 9.5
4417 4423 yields 7.3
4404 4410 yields 7.6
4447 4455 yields 8.9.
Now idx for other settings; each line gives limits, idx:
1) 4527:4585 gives 22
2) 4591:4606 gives 8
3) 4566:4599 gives 13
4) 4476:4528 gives 20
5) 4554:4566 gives 7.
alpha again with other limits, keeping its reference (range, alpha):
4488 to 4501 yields 4491.5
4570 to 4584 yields 4572.5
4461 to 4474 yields 4463.0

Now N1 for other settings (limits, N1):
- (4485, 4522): 217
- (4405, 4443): 197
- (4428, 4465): 207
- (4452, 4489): 211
